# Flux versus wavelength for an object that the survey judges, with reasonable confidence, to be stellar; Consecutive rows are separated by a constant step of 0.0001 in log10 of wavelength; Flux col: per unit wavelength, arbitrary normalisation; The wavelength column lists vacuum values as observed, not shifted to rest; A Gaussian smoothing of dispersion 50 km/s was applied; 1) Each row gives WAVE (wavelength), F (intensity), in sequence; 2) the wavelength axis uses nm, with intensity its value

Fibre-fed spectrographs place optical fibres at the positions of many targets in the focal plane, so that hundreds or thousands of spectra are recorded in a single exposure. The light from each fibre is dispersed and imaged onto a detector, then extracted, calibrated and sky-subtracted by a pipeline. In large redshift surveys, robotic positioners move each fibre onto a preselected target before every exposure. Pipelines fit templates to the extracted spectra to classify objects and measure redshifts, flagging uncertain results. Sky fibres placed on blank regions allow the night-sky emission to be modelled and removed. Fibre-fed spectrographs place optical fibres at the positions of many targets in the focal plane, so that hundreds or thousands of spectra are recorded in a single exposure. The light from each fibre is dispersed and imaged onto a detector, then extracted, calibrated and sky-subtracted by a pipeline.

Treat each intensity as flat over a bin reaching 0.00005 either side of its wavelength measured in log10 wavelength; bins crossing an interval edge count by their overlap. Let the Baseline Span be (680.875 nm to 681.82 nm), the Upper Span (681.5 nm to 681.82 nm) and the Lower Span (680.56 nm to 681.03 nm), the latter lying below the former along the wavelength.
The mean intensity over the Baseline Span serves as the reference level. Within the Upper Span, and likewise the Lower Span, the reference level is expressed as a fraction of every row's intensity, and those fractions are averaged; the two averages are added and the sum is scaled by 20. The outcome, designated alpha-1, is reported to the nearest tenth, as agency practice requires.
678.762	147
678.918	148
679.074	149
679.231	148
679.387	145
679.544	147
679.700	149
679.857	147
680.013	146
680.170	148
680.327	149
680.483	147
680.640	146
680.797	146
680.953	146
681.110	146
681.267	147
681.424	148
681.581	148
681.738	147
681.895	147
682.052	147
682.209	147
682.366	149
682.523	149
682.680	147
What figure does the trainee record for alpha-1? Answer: 40.1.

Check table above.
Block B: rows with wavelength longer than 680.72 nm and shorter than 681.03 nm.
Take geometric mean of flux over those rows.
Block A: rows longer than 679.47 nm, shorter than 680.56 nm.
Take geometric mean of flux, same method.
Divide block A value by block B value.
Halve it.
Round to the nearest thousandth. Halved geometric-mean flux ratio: 0.505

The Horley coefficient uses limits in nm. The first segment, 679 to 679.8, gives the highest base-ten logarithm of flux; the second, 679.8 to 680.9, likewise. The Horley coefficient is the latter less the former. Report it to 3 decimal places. 0.000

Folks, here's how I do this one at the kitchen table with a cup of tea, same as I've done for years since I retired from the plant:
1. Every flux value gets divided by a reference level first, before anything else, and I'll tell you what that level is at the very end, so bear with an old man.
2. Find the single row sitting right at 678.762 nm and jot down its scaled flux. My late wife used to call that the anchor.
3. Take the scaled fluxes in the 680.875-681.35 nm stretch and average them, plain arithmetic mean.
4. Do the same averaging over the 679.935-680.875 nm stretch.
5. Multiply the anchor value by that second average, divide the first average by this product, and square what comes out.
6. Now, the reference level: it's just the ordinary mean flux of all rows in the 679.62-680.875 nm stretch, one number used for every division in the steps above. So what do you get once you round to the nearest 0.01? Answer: 0.99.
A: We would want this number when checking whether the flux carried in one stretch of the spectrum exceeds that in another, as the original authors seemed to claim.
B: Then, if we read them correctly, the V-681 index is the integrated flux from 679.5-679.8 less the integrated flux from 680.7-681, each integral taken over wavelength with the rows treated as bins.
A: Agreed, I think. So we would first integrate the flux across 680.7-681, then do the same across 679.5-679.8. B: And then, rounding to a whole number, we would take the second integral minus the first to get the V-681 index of 1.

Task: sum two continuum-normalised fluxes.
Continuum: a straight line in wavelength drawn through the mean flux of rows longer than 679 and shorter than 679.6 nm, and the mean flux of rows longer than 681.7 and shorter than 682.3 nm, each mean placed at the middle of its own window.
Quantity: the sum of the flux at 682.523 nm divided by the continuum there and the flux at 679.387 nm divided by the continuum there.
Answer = 2.00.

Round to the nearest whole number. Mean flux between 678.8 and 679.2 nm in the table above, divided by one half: 297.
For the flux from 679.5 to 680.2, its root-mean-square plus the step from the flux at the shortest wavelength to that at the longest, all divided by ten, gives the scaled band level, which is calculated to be 14.84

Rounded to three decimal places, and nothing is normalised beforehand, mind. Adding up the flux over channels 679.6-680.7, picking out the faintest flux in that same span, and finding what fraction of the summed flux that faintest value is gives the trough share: 0.141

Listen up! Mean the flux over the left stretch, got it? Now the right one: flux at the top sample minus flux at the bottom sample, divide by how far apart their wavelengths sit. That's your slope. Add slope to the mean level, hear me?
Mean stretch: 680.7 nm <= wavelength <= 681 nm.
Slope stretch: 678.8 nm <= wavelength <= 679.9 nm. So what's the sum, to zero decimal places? 145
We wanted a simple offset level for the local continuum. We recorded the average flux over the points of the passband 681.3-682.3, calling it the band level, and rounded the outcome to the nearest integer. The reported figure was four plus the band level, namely 151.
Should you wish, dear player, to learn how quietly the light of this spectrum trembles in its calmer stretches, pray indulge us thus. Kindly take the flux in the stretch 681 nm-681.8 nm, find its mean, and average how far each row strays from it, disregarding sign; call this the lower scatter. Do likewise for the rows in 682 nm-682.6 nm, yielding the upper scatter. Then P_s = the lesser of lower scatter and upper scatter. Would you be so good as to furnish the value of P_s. 0.64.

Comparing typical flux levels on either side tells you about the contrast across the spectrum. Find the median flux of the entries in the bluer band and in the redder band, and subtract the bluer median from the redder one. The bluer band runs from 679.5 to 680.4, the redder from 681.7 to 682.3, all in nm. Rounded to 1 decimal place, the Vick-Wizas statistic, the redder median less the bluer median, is -0.5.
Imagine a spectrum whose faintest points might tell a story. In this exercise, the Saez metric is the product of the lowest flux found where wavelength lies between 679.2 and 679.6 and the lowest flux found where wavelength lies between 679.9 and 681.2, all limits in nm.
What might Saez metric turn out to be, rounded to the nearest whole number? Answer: 21170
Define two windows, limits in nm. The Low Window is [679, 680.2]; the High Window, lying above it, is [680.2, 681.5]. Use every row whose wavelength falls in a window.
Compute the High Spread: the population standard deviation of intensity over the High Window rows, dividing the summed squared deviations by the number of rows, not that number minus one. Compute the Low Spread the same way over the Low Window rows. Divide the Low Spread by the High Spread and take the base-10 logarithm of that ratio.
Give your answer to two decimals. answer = 0.10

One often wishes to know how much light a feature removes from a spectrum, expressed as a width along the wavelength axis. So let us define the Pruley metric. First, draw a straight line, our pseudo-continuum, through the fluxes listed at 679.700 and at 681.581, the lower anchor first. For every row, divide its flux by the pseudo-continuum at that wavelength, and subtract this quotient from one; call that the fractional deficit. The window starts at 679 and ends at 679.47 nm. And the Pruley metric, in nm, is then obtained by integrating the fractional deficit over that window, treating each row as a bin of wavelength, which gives 0.006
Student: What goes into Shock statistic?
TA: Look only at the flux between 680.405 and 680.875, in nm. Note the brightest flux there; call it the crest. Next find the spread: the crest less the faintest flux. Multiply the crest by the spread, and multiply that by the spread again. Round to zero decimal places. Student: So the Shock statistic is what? 147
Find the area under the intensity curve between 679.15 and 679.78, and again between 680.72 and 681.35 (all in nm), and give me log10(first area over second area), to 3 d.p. 0.002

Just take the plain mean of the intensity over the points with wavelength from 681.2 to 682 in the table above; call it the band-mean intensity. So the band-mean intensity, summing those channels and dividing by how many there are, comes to 147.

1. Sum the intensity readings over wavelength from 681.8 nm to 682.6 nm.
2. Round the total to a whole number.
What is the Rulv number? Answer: 739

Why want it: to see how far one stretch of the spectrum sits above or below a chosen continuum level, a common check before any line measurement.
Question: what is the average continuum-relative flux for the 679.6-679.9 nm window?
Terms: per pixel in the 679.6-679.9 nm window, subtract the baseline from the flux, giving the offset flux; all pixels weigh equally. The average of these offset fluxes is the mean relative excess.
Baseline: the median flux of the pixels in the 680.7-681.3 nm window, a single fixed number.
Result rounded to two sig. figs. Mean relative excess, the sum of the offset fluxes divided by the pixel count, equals 2.0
